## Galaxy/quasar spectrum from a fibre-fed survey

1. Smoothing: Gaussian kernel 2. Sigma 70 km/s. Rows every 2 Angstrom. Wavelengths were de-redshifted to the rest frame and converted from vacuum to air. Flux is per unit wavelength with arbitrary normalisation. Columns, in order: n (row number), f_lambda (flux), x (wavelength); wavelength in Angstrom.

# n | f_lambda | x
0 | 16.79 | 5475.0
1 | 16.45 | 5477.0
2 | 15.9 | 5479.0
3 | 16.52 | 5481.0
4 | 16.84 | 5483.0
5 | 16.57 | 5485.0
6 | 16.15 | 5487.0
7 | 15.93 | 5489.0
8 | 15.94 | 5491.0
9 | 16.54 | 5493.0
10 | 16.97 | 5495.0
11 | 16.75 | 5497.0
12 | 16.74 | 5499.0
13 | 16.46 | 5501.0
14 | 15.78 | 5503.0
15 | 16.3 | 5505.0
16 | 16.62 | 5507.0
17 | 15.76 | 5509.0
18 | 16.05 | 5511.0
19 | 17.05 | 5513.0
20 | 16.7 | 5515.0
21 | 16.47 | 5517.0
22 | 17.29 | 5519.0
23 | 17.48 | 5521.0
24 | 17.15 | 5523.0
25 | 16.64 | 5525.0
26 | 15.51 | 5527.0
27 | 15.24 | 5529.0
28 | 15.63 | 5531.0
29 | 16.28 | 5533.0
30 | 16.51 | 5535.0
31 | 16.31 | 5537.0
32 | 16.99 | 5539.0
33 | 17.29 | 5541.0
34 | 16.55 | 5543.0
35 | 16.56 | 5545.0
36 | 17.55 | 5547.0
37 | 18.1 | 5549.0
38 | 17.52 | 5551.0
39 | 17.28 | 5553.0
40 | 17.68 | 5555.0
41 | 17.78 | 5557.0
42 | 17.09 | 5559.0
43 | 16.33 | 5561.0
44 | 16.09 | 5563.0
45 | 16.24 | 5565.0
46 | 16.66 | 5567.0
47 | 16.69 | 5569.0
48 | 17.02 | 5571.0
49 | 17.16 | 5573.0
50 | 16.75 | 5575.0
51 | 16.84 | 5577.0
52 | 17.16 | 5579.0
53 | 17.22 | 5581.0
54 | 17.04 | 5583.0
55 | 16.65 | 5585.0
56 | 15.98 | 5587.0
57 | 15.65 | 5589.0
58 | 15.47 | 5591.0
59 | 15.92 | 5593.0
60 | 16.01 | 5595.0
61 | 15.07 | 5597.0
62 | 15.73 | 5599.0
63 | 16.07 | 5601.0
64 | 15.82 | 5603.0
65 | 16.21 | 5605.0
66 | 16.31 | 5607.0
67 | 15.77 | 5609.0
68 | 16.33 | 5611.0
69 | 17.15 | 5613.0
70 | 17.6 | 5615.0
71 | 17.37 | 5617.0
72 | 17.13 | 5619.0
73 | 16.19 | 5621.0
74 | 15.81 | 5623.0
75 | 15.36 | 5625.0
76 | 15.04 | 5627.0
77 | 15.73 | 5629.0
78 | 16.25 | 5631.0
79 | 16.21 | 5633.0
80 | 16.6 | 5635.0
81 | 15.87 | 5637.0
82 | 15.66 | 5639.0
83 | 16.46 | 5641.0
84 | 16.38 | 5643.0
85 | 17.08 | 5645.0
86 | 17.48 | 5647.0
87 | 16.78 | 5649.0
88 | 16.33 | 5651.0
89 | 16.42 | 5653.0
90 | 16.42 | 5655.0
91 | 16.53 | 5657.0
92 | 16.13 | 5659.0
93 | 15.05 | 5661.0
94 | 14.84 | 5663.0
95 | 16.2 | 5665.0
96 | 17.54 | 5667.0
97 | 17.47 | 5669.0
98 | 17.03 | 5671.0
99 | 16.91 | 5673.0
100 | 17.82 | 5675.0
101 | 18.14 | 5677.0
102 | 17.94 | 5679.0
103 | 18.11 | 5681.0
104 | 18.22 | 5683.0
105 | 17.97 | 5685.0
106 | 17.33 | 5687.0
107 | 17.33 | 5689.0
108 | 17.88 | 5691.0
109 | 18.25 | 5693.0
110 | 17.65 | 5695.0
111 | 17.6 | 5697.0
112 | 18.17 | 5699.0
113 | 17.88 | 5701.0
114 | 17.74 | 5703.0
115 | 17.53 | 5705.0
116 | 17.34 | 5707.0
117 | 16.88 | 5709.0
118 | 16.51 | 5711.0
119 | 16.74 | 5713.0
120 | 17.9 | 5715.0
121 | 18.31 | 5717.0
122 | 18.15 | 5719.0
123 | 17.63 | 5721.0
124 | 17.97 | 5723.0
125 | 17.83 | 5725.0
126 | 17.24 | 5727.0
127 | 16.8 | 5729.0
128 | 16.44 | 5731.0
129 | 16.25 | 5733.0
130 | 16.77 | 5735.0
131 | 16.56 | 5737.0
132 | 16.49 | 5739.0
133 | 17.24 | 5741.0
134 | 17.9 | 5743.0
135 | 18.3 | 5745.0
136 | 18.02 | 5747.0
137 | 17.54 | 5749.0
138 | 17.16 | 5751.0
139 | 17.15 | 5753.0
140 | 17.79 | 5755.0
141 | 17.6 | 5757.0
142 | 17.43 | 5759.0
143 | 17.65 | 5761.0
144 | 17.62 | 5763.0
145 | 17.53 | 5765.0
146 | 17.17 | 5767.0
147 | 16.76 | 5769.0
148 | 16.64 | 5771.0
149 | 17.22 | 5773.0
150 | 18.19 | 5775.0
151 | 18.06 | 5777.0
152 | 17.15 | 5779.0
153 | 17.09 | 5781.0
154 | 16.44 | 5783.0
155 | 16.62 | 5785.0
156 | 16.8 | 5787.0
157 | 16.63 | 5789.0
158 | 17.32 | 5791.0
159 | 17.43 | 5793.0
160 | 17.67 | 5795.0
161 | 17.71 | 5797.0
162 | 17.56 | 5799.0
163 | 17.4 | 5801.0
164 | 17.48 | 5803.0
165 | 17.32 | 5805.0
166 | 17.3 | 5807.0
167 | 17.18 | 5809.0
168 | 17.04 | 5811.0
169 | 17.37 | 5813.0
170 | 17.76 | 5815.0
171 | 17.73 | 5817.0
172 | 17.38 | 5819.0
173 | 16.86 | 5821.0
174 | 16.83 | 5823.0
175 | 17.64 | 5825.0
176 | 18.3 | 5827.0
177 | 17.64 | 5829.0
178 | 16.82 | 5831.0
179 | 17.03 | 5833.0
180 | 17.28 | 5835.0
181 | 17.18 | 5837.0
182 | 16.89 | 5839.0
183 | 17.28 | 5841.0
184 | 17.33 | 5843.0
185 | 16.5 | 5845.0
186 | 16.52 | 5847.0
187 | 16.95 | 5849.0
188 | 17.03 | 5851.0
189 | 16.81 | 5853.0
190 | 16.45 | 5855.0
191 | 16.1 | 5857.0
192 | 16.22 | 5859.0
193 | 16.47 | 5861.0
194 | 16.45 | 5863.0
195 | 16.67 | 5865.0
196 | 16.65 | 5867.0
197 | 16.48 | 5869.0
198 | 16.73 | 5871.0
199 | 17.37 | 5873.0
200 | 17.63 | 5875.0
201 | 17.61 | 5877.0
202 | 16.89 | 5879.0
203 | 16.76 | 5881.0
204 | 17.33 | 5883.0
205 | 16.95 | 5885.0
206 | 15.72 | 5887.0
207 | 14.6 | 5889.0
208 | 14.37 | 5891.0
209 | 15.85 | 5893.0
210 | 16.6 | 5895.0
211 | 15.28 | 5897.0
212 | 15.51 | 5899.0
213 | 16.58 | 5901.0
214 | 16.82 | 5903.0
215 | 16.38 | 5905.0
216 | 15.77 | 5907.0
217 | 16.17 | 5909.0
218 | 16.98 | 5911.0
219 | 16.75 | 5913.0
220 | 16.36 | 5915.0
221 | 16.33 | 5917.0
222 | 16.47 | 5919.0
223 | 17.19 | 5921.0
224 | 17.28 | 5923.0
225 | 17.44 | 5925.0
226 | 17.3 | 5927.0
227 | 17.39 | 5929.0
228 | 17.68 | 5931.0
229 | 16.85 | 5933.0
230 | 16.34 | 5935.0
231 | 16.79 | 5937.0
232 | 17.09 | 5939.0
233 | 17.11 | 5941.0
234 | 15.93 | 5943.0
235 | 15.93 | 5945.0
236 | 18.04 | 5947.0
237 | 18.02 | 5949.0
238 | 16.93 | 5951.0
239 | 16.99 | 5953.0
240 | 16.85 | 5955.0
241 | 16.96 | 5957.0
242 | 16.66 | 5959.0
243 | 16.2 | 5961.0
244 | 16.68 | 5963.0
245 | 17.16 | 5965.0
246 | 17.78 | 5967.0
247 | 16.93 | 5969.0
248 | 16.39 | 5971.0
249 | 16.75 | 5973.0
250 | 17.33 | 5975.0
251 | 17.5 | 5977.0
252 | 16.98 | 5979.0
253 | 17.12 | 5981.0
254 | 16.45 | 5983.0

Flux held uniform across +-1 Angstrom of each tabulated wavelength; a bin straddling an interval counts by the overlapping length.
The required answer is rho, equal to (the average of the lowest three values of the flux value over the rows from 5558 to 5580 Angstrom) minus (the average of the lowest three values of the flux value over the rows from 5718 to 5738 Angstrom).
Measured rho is -0.2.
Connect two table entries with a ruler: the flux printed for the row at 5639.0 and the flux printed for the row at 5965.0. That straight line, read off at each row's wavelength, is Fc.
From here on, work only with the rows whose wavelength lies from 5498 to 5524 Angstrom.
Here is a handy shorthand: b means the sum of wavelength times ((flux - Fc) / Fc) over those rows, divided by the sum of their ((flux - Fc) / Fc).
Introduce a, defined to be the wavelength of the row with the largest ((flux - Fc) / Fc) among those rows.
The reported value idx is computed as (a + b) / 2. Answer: 5516.7 Angstrom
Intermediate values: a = 5521.0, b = 5512.4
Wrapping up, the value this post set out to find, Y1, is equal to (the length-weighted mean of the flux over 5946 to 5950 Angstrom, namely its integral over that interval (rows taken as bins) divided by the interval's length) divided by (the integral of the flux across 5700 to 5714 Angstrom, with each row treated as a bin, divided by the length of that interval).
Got 1.05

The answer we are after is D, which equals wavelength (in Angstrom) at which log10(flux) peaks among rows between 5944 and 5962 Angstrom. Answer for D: 5947.0 Angstrom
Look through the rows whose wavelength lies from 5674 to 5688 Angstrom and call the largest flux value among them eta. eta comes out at 18.22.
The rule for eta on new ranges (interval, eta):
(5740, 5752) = 18.3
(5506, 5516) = 17.05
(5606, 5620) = 17.6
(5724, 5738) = 17.83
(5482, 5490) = 16.84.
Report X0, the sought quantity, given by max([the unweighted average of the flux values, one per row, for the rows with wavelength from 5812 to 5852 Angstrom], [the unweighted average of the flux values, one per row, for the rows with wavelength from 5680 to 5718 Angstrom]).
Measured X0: 17.6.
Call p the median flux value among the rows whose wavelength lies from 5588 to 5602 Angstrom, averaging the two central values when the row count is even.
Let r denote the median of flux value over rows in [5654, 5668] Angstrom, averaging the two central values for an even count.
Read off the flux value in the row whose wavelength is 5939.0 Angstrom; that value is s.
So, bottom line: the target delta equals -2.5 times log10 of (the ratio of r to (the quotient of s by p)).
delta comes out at -2.93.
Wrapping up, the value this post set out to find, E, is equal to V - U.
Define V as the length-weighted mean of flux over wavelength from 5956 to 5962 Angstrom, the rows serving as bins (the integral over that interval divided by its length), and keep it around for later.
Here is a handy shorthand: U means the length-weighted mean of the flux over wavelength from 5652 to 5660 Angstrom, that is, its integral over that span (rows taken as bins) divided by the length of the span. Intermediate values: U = 16.4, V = 16.6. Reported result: 0.2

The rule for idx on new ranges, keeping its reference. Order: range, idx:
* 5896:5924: 5913.6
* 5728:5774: 5748.6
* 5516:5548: 5526.5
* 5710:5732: 5718.7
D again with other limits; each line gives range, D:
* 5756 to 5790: 5775.0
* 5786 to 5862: 5827.0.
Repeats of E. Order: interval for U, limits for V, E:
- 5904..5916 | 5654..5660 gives 0.0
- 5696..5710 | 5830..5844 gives -0.5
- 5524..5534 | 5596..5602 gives -0.2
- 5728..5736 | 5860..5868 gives 0.0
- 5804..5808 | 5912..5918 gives -0.8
